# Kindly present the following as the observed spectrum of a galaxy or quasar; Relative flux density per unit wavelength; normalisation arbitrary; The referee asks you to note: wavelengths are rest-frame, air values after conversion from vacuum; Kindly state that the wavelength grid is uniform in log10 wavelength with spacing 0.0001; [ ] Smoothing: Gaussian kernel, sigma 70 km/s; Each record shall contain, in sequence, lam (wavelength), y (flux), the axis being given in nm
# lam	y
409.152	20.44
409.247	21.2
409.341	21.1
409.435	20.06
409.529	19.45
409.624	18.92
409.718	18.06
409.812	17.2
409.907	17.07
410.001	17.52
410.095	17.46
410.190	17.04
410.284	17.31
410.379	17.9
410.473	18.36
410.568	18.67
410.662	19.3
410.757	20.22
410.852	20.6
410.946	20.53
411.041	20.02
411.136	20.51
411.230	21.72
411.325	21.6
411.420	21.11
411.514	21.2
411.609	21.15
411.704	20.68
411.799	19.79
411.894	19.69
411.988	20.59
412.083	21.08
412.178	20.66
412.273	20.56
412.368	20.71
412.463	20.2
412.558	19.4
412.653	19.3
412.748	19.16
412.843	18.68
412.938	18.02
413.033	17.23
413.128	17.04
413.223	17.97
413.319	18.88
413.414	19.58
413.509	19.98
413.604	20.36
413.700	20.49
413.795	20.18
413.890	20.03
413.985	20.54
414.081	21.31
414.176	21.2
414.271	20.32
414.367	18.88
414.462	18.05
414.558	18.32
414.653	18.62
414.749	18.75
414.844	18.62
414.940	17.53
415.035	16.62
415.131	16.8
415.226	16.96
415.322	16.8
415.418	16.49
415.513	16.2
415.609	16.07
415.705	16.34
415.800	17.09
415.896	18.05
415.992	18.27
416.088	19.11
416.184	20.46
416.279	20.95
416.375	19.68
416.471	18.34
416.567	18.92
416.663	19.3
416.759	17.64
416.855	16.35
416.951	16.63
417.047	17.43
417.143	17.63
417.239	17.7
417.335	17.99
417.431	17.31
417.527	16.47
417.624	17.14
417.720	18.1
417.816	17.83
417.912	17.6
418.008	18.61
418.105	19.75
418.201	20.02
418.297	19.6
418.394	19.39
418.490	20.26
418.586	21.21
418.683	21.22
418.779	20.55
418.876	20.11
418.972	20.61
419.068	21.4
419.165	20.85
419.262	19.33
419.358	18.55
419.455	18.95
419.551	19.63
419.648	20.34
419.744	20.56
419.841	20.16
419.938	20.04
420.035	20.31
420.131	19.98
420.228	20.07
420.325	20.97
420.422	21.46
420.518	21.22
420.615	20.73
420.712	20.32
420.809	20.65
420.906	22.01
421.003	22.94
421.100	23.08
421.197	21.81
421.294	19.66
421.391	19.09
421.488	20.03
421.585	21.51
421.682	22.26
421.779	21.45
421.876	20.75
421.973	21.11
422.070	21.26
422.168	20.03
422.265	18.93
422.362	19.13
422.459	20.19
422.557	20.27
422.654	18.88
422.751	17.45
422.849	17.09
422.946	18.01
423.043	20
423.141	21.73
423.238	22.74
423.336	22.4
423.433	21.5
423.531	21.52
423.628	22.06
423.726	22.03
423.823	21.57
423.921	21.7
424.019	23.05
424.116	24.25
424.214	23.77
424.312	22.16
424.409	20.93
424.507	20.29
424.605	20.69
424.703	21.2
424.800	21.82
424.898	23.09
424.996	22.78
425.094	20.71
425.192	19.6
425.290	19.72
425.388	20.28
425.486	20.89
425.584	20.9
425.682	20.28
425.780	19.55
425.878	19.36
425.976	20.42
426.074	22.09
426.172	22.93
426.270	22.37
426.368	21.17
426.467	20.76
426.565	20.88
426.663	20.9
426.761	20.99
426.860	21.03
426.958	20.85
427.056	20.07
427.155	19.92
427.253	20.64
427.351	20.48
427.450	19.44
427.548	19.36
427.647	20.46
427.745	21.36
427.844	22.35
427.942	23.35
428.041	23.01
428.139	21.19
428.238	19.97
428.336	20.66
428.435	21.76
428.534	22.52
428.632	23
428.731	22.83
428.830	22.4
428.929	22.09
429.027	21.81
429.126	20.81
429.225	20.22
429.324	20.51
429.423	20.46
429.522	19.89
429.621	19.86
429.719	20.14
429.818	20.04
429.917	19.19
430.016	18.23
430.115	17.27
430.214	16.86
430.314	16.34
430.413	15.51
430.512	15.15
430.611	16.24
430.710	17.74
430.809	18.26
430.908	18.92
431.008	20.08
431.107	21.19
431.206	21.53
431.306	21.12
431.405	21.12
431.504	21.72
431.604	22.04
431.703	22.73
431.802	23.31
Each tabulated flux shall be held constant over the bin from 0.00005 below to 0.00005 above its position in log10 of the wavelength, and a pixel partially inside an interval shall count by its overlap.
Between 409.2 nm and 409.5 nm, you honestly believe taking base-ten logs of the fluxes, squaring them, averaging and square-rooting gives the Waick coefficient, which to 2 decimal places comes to 1.32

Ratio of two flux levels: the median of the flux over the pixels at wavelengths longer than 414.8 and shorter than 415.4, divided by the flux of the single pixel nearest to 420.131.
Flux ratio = 0.84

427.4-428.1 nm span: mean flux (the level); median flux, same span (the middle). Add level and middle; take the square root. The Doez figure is 6.53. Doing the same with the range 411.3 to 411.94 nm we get 6.47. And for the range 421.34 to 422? 6.48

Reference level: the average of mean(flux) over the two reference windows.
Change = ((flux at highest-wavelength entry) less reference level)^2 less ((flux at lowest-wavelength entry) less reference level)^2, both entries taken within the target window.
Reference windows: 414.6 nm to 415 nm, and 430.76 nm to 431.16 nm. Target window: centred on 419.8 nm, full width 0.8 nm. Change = 1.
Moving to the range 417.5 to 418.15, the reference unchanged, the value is -6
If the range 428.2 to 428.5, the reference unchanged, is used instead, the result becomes 7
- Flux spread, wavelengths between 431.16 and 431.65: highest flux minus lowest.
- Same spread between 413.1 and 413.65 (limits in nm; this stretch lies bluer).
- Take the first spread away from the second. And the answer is 2.4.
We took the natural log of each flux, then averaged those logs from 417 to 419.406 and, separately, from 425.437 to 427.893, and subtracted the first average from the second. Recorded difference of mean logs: 0.088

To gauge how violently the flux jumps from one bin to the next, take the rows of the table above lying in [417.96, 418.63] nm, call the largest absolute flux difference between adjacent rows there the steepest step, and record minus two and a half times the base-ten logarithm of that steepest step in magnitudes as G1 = -0.1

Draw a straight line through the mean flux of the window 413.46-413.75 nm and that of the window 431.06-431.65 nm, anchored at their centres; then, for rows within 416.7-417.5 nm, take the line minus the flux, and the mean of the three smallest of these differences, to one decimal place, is 2.7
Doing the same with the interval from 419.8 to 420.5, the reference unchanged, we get -0.2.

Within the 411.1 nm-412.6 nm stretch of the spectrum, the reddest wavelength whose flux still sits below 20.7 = 412.558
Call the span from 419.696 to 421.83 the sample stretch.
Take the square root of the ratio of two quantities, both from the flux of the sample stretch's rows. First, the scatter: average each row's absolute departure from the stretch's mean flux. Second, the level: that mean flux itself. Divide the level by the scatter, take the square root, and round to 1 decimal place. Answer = 4.9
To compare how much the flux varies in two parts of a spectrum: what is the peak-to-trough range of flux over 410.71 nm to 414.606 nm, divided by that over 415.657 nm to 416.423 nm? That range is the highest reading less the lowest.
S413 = 1.0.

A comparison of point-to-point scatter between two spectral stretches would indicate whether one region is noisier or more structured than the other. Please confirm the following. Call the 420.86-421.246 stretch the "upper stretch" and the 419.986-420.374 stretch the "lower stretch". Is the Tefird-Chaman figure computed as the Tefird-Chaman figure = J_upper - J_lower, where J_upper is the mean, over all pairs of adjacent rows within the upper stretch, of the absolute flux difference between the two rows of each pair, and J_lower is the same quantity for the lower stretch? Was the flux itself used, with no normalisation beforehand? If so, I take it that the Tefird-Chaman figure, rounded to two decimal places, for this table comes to 0.34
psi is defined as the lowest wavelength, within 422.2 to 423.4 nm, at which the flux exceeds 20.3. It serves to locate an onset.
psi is 423.141 nm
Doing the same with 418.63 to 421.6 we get 418.683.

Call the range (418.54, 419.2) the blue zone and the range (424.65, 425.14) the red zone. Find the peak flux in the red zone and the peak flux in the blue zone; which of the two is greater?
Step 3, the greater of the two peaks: 23.1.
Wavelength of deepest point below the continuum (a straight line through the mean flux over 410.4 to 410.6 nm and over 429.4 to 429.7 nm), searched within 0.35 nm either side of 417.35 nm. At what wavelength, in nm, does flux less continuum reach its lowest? 417.527 nm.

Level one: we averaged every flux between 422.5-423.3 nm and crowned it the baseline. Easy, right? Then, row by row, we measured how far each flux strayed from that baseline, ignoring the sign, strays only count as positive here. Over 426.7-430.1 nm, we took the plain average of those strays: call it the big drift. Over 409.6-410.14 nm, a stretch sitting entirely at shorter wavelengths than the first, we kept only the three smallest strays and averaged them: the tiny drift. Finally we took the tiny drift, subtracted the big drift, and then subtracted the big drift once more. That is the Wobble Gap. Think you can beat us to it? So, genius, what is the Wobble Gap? -1.6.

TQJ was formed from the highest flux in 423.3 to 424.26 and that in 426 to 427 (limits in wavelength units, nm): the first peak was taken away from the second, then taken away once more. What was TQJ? -26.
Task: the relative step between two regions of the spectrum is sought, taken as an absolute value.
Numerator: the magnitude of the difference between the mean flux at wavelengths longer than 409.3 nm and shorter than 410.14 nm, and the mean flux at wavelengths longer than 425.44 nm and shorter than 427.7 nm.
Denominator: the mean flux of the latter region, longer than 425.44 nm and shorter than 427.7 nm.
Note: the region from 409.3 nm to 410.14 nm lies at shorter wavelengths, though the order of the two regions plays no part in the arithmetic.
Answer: 0.10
